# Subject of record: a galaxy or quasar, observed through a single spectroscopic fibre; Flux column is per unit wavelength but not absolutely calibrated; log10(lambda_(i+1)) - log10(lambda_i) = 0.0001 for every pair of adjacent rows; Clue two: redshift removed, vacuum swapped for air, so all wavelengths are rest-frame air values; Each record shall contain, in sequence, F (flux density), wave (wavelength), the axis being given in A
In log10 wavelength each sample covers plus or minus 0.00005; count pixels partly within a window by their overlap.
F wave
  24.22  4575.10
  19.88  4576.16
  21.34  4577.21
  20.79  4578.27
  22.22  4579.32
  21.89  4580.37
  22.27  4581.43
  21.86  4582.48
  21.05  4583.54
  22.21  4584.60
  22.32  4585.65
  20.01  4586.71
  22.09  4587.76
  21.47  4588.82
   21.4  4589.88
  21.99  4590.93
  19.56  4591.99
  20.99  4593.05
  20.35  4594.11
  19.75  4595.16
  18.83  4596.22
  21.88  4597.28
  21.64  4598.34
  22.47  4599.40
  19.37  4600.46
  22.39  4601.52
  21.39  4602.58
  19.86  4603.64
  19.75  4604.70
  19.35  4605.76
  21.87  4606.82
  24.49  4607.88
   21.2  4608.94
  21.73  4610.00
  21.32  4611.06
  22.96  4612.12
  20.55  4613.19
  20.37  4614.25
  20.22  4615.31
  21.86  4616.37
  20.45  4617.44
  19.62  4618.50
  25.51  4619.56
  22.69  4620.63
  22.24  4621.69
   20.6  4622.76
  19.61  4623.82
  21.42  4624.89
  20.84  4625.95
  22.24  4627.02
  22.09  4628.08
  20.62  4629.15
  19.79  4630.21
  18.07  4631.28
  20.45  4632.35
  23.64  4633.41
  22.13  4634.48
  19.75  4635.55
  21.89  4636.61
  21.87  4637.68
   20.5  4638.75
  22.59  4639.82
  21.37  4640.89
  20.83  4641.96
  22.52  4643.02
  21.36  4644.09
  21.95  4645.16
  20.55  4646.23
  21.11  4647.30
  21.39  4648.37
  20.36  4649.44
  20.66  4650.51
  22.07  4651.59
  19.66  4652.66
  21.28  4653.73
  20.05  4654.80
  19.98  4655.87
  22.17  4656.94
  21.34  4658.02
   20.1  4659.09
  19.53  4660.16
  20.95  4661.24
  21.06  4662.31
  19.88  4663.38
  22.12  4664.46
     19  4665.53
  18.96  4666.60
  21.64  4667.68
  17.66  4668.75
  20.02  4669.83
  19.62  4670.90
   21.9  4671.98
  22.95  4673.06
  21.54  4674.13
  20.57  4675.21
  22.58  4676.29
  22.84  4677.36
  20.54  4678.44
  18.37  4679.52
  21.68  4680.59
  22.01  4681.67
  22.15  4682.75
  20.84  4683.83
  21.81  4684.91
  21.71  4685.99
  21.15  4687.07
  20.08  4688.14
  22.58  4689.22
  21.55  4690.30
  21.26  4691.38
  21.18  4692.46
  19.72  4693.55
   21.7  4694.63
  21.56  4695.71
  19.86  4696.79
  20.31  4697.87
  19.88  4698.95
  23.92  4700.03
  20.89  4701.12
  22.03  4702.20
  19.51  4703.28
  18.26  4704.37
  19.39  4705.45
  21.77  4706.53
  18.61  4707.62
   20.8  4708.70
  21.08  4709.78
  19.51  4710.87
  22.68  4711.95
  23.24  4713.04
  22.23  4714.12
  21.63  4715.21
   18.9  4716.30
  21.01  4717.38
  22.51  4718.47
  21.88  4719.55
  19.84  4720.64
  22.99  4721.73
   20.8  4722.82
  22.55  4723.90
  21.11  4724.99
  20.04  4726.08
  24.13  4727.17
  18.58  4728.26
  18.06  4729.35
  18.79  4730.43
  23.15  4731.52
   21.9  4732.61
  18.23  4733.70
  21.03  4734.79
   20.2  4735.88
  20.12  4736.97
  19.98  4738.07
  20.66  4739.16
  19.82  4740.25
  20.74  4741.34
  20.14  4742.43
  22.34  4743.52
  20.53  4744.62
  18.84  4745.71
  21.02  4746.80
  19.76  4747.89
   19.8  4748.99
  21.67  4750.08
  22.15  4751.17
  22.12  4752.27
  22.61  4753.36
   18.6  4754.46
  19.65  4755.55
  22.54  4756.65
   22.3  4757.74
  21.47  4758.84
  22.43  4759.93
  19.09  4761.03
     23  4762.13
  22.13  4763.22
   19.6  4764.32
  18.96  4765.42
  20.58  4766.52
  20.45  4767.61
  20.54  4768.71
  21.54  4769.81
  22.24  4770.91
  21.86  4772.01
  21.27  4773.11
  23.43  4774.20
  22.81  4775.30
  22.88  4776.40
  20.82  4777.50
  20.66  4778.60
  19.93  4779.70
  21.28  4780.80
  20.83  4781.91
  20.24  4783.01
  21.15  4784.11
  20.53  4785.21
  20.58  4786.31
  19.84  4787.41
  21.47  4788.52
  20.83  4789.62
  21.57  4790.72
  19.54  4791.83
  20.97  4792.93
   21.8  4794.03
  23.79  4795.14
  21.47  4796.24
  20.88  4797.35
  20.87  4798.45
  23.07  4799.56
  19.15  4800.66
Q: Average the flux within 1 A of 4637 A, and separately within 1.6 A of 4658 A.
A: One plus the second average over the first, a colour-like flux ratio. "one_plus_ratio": 1.97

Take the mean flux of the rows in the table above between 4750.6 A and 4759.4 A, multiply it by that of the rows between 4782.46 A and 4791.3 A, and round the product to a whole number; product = 445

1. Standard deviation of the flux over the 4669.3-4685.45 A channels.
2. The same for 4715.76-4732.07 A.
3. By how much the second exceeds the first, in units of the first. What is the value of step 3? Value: 0.47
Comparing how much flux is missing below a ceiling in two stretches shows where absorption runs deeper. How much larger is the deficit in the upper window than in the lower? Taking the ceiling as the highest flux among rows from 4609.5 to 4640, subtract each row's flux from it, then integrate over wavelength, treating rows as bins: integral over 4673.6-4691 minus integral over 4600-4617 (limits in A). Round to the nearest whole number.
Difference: -2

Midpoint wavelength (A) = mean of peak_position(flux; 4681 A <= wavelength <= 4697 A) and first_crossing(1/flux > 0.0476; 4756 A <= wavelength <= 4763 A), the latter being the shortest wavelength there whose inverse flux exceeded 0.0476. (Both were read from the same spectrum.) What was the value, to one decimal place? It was 4725.1 A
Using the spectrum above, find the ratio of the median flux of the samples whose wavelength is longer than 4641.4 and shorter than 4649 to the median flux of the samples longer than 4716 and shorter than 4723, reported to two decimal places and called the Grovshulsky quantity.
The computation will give 1.02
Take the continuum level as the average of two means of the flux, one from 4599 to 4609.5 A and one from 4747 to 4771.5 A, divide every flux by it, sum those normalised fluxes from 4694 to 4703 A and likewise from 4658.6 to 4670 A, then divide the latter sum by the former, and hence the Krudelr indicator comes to 1.3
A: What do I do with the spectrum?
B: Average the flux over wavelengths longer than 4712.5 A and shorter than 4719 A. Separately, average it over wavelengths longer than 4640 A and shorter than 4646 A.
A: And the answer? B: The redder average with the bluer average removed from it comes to 0.0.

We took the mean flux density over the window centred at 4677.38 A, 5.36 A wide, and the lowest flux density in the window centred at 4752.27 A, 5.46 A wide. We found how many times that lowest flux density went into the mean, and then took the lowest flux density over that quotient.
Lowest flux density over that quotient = 16.5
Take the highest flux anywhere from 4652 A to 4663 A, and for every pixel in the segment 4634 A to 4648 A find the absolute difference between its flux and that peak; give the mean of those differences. 0.87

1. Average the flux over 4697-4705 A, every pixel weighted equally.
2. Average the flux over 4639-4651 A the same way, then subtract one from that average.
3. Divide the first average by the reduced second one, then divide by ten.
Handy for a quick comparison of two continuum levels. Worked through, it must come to 0.102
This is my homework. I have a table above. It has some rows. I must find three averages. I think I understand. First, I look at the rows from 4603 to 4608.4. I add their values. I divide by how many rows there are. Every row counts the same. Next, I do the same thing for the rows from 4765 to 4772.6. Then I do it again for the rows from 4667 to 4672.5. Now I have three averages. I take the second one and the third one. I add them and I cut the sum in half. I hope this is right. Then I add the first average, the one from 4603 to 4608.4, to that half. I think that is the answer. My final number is 41.6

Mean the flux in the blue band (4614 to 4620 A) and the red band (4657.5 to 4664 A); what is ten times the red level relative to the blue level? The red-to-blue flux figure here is 9.60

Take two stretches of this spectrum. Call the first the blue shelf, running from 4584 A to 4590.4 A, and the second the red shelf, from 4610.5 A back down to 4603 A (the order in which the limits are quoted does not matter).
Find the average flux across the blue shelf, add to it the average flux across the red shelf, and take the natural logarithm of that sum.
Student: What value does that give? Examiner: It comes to 3.756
